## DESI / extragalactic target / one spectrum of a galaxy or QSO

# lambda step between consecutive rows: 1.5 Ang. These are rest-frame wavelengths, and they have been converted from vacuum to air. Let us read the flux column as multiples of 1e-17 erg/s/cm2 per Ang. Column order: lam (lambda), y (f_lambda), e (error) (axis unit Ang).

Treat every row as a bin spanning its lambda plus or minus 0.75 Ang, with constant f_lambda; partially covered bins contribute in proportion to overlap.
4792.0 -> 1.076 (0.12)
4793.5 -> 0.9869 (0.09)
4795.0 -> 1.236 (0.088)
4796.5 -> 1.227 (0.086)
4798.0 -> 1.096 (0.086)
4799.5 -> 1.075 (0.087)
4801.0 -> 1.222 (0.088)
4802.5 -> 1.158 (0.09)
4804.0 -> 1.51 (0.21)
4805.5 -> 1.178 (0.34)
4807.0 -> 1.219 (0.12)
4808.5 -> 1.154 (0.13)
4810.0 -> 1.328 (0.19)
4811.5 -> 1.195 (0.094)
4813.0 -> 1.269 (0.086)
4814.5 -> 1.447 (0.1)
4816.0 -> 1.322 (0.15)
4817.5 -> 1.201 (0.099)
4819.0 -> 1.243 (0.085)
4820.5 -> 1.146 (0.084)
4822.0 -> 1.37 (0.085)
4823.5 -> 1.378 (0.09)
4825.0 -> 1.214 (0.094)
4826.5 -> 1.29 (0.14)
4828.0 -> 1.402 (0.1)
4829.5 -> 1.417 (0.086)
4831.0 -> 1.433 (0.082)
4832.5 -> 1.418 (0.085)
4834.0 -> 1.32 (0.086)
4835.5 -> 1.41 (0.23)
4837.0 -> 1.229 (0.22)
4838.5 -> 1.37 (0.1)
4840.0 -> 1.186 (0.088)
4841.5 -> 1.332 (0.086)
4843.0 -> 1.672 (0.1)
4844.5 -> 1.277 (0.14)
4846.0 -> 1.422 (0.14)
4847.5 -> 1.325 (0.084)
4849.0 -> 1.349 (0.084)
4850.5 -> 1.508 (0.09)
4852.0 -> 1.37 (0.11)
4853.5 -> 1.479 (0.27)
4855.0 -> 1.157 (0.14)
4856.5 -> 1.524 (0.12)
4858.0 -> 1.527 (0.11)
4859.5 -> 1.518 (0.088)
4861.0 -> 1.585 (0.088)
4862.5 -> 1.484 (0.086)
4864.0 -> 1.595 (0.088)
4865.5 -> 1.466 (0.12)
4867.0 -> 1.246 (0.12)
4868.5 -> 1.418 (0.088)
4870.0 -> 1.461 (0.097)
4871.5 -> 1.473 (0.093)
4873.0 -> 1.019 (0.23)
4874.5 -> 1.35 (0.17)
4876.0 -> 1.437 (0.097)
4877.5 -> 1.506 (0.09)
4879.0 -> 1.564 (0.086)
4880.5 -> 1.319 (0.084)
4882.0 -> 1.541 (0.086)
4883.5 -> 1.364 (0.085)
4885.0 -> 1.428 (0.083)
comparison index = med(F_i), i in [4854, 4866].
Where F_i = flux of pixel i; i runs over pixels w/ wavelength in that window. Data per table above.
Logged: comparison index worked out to 1.52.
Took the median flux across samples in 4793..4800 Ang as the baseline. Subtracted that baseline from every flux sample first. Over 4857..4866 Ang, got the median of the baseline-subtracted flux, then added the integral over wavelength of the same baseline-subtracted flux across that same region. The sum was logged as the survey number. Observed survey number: 4.3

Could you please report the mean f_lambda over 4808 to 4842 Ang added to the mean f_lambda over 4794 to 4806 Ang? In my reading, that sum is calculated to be 2.52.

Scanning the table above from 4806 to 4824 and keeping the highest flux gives 1.447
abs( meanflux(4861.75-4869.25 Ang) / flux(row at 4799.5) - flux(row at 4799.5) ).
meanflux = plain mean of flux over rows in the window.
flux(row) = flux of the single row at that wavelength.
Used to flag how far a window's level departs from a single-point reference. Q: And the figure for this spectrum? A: 0.27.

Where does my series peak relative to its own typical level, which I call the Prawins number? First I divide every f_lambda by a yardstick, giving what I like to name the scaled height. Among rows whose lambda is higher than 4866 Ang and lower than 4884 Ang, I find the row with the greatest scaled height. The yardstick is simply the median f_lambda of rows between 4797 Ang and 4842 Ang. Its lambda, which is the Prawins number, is 4879.0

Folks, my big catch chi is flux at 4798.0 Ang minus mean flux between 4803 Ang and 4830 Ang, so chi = -0.20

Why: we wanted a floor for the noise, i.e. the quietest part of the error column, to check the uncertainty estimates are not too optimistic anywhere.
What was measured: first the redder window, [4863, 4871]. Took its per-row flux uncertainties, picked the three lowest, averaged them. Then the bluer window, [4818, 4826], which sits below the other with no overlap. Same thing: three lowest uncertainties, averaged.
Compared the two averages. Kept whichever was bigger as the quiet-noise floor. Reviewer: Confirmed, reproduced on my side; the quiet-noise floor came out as 0.091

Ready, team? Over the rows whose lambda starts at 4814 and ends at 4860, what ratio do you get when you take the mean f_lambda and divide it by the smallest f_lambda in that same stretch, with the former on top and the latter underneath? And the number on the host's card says 1.19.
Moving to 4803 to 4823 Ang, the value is 1.11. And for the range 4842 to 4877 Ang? 1.39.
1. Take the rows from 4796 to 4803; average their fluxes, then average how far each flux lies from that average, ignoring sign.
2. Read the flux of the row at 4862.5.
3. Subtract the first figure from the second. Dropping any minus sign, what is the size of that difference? 1.43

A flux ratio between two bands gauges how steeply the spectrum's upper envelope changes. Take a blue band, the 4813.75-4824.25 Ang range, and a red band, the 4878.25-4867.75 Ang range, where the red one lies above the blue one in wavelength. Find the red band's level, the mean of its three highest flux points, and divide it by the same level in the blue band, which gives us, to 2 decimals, 1.06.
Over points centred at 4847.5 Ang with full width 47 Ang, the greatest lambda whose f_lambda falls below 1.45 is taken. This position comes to 4868.5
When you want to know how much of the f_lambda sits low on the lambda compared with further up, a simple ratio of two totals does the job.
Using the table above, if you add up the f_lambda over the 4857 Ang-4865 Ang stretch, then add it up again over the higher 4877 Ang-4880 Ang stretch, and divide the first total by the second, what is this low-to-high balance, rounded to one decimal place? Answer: 2.5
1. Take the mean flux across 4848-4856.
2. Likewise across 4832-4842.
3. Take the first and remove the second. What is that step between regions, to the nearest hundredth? 0.05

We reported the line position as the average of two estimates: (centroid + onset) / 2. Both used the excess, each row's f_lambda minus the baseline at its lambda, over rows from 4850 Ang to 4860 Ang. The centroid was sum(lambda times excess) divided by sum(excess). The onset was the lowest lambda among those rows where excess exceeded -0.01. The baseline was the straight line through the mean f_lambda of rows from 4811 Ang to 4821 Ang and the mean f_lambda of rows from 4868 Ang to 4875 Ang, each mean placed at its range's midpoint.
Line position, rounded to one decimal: 4853.0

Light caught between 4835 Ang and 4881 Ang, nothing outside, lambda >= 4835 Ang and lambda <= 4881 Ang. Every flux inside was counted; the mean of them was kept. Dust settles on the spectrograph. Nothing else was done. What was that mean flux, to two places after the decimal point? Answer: 1.41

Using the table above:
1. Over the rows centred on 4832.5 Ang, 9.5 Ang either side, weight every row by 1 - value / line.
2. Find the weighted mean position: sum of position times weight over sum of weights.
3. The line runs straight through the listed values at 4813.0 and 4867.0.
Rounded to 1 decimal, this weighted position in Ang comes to 4831.6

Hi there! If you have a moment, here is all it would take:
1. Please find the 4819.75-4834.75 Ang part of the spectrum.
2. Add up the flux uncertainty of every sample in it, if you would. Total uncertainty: 0.93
